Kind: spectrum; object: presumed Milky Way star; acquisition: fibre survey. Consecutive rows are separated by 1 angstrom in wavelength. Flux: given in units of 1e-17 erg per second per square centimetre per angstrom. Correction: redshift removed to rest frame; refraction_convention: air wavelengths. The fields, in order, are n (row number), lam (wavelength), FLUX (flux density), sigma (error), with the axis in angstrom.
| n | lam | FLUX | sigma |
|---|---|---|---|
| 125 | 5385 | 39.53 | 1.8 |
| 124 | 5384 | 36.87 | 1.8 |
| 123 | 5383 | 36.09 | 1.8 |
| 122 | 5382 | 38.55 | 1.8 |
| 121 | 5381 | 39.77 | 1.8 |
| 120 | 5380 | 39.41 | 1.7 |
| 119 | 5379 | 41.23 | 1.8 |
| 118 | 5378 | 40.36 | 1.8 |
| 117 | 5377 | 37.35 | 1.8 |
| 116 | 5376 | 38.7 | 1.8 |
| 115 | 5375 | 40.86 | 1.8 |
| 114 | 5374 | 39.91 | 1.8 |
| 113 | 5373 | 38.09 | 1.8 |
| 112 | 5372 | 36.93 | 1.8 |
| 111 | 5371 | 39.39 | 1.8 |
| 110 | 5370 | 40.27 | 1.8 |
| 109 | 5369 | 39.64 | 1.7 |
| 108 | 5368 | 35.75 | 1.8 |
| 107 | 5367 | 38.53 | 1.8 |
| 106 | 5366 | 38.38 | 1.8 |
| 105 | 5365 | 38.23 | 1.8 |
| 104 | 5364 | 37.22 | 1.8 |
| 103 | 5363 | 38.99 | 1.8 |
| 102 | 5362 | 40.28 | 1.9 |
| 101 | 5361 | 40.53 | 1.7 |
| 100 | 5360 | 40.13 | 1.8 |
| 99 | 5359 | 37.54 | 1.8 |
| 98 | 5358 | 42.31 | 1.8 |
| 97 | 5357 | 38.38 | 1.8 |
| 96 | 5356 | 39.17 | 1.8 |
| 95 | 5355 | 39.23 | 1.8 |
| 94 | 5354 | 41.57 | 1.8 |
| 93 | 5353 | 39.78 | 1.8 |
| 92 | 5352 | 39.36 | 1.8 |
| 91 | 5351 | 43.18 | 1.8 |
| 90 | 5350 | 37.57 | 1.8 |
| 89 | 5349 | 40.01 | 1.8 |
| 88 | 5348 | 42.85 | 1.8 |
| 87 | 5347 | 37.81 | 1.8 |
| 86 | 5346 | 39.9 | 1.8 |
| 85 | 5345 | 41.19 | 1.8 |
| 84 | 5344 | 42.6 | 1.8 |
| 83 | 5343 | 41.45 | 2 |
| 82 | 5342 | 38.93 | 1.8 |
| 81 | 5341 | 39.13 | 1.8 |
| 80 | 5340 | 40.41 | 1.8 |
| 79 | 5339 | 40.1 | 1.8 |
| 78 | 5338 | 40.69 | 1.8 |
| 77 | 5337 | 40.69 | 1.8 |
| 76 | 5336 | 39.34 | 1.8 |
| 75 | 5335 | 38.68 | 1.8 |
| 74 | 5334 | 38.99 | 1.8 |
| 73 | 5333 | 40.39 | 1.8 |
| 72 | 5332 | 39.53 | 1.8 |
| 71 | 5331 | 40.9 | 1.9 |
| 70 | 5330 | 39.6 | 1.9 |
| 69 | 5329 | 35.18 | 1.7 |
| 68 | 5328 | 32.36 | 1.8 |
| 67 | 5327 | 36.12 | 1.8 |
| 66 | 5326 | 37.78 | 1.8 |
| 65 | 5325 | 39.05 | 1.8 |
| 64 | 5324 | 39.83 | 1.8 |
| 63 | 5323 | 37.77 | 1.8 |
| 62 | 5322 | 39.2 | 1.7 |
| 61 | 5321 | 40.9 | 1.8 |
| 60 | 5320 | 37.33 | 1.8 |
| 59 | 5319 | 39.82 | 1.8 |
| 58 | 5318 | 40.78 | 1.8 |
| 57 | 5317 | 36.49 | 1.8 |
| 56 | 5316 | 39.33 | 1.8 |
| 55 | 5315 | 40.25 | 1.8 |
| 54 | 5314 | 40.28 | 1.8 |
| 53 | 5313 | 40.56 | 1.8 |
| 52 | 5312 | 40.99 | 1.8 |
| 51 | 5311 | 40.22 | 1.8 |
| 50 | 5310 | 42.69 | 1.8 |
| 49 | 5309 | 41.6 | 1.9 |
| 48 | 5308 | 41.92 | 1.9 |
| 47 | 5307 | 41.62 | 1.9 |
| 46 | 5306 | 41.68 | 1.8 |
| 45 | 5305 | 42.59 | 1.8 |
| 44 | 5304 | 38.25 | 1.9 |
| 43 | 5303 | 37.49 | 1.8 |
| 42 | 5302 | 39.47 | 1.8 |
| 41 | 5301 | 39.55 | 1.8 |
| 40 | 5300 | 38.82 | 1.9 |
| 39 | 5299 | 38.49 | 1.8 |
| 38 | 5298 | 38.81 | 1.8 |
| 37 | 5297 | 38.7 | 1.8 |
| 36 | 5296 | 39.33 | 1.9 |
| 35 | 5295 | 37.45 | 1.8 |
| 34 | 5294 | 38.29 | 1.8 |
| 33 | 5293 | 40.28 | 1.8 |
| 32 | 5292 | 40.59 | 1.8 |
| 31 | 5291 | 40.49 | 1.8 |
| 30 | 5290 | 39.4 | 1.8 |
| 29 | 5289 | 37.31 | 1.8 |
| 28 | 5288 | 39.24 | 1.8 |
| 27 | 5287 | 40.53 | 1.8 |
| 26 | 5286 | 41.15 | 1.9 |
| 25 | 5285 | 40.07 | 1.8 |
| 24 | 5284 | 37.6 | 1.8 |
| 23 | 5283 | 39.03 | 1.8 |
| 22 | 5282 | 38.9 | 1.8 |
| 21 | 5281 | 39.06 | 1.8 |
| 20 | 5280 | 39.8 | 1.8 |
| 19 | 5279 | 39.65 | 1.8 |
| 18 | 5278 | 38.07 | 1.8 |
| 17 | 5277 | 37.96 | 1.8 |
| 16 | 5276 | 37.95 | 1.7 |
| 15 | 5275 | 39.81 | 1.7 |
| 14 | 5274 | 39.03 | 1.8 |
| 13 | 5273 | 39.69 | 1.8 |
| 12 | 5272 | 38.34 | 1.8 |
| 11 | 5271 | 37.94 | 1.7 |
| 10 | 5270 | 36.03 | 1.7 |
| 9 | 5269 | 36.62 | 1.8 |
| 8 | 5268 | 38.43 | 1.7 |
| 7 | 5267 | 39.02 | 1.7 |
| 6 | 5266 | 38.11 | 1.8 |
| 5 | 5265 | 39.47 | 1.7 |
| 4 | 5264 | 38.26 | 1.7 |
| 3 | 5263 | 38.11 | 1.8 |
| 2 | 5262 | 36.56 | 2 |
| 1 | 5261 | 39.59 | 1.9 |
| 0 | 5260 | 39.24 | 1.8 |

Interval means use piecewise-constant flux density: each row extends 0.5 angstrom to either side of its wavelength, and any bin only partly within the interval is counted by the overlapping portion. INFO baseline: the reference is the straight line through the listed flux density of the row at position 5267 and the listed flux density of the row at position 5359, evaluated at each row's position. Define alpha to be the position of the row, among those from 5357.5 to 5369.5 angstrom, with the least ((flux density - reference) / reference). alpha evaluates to 5368 angstrom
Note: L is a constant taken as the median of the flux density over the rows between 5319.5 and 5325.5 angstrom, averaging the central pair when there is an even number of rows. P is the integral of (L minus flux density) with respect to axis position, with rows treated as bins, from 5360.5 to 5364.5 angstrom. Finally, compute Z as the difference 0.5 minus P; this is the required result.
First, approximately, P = -0.5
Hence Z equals 1.0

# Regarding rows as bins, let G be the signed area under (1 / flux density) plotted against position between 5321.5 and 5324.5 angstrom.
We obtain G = 0.0771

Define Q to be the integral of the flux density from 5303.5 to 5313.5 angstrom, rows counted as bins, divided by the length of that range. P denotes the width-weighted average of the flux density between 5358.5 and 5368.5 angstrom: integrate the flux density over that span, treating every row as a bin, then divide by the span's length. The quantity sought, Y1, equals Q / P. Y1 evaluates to 1.07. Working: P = 38.6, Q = 41.2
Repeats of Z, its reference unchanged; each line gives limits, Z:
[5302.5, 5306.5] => 4.0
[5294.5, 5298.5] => -1.7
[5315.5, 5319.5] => 0.4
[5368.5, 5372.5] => 0.2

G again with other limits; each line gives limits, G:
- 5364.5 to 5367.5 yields 0.0782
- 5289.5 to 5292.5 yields 0.0747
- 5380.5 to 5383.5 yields 0.0788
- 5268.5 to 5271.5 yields 0.0814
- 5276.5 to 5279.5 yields 0.0778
